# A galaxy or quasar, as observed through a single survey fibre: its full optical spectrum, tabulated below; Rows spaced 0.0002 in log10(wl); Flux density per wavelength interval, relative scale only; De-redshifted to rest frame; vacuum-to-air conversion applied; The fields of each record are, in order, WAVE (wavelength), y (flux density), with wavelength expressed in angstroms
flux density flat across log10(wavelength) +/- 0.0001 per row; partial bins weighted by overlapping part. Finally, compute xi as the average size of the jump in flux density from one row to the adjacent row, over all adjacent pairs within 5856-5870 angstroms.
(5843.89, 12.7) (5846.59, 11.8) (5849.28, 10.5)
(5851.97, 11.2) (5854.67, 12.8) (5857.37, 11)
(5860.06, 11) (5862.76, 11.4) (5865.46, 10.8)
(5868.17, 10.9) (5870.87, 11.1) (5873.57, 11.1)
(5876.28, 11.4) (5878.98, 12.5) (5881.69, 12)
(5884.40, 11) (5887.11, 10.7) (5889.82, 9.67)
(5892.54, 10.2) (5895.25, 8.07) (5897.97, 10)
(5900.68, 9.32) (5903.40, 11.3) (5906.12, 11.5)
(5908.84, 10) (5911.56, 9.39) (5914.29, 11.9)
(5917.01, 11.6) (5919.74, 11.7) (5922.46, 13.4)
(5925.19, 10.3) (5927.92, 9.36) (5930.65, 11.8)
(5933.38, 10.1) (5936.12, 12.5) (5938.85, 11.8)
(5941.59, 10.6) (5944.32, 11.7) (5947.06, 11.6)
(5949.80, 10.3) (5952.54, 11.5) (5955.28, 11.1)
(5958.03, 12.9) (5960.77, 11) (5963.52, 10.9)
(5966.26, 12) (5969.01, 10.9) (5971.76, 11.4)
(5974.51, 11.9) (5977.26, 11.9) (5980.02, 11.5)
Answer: 0.3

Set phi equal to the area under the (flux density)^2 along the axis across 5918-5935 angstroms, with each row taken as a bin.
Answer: 2139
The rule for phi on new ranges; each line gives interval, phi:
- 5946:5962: 2090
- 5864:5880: 2039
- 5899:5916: 1921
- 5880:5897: 1832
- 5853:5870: 2181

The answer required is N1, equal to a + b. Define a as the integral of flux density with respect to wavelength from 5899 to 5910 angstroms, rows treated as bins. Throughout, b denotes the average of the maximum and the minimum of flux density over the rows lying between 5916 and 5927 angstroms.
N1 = 128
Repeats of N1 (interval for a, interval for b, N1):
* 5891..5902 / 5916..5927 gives 115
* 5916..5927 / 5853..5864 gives 140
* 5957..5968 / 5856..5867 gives 139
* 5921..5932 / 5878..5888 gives 135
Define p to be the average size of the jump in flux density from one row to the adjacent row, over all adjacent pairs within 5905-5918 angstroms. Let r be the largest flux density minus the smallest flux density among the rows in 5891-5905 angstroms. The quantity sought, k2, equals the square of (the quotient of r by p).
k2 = 7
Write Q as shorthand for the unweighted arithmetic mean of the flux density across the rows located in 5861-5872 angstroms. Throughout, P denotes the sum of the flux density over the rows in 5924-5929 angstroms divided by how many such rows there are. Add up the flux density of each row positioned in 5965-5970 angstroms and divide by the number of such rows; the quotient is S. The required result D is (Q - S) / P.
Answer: -0.04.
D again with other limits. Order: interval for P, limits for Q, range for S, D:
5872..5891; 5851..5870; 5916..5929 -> 0.00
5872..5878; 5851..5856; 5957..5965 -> 0.04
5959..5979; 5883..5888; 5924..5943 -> -0.01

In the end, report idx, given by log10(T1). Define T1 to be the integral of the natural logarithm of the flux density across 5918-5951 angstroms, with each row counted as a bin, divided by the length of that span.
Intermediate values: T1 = 2.42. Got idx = 0.383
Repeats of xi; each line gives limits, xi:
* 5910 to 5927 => 1.5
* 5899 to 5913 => 1.1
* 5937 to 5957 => 0.9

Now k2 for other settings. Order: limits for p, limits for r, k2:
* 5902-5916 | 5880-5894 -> 4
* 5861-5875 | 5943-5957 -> 39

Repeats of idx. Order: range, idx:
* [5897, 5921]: 0.375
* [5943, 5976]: 0.387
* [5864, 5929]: 0.376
